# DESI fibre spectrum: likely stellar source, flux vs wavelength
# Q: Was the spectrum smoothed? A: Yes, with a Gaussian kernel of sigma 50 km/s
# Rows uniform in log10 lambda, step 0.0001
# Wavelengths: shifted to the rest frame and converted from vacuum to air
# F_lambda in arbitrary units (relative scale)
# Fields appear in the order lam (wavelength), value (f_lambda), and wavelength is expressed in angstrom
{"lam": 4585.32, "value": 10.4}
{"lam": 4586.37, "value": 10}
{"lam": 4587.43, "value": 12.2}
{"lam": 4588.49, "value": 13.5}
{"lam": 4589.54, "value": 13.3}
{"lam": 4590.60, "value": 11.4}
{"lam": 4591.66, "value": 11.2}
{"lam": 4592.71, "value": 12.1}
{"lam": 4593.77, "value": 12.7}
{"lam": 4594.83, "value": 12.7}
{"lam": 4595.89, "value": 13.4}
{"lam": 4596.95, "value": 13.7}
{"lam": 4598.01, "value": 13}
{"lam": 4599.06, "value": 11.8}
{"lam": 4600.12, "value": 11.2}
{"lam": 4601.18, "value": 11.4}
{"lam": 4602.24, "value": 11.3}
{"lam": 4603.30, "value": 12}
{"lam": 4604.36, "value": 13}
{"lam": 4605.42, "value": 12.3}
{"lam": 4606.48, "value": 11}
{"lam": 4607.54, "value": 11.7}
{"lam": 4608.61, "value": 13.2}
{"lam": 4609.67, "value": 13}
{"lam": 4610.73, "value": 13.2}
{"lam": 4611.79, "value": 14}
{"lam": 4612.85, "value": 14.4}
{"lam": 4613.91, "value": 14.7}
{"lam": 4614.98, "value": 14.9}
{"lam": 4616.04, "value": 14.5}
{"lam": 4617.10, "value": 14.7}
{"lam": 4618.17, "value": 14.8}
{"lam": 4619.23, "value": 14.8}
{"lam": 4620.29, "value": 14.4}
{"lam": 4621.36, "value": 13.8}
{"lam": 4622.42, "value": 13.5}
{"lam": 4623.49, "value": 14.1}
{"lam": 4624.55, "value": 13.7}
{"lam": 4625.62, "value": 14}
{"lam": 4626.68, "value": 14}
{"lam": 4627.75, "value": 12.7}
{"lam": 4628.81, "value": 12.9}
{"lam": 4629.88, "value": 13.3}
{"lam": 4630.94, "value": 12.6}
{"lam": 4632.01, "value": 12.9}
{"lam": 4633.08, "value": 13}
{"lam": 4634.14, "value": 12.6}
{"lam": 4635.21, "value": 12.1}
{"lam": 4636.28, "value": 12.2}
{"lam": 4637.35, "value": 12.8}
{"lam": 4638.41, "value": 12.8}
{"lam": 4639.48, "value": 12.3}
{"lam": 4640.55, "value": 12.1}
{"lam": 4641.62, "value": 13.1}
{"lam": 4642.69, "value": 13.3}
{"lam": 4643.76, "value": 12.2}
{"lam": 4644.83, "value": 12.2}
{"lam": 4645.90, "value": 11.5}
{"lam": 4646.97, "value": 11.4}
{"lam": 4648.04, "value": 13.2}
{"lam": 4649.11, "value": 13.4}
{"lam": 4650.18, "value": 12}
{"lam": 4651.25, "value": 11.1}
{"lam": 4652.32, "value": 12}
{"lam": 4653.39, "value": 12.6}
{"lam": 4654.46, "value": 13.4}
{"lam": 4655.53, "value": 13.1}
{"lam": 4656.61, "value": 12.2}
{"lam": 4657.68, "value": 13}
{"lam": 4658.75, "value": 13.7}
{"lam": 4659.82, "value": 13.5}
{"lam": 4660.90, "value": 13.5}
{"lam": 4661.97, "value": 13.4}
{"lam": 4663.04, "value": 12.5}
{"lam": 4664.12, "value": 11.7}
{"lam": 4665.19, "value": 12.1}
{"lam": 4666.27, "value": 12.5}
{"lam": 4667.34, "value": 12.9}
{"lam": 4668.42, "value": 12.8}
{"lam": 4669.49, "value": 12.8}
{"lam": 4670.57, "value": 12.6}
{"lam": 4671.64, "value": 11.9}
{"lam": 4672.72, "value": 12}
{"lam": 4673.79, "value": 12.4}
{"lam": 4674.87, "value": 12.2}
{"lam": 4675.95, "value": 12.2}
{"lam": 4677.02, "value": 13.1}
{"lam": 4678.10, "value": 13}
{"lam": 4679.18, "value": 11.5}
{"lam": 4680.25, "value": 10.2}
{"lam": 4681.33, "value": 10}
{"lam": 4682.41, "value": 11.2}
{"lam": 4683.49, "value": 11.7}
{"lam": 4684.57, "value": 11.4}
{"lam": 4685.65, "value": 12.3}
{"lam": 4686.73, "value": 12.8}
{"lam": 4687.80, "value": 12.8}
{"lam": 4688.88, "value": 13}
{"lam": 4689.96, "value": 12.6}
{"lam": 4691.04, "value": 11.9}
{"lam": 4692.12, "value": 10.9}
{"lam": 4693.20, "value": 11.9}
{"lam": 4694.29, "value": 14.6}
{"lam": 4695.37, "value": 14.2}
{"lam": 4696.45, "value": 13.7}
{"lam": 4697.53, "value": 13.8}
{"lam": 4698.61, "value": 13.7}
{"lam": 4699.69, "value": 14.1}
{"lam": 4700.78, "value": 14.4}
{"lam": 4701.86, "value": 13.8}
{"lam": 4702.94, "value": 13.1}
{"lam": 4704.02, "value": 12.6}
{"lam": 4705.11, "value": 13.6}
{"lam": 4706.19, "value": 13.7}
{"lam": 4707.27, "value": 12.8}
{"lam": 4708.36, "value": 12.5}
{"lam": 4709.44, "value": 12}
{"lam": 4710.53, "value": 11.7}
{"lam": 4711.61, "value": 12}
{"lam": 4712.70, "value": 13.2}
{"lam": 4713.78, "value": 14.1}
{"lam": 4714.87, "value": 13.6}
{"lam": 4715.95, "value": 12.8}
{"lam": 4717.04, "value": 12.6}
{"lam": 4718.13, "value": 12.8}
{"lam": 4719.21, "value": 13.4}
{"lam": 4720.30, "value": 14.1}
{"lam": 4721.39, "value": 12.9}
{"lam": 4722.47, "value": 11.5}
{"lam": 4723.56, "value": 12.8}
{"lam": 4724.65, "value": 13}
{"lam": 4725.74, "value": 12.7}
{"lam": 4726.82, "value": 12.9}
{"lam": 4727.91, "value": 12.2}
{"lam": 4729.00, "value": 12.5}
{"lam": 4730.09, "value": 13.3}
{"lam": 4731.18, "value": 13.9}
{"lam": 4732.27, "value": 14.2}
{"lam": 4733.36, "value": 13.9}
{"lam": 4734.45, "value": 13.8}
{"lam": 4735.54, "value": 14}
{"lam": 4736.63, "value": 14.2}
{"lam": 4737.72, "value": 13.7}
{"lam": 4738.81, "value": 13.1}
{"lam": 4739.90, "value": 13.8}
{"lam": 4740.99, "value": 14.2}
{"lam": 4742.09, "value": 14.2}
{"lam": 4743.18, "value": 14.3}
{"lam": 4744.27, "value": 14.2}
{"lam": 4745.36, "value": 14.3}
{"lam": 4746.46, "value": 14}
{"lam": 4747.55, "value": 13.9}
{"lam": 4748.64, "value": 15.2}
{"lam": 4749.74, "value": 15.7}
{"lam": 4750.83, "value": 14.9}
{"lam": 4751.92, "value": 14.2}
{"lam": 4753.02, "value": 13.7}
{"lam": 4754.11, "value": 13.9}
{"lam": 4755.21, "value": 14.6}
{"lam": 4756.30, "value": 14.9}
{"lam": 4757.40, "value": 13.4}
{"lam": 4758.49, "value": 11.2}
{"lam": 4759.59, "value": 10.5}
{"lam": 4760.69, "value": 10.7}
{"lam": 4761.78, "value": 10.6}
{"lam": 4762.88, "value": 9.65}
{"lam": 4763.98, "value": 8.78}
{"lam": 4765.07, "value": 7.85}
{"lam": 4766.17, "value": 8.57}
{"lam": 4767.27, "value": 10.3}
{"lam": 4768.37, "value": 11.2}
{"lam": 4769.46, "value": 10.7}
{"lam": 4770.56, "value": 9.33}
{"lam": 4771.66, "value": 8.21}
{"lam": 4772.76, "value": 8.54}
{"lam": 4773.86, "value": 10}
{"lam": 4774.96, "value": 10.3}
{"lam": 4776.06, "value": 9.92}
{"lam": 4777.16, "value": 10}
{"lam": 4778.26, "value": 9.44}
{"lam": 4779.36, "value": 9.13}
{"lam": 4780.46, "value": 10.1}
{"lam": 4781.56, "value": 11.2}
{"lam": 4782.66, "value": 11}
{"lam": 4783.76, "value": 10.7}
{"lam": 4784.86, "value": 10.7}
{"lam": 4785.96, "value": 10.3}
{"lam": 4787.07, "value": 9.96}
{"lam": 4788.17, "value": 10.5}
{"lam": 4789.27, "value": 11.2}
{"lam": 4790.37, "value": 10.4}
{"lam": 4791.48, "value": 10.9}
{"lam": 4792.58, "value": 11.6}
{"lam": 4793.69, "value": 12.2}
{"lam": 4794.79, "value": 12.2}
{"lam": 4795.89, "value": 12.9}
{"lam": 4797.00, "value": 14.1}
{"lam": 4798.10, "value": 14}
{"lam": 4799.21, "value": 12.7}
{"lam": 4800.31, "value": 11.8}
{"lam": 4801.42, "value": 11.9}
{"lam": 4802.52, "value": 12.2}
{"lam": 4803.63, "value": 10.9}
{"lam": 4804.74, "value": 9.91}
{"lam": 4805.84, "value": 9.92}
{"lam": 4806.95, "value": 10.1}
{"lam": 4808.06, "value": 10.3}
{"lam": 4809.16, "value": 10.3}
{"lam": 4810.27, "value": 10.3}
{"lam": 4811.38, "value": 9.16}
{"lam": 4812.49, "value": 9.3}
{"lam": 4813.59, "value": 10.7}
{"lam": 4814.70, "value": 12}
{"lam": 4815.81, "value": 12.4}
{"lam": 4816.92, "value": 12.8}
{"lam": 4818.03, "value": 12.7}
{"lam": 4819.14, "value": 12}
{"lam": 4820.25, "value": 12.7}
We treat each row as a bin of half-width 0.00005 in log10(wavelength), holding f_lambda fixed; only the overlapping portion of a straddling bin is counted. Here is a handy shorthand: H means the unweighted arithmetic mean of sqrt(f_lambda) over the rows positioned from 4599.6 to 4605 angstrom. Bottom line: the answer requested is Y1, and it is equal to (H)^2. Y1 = 11.8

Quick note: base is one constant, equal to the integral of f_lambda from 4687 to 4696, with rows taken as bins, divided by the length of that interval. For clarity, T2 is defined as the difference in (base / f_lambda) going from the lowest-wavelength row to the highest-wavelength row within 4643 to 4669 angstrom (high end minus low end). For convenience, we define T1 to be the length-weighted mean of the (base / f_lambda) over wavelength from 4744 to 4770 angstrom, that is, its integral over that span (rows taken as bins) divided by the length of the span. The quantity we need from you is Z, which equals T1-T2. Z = 1.12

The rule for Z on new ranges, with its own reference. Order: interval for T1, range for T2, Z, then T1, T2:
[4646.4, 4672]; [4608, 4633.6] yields 1.00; 1.01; 0.01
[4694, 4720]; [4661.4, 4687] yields 0.92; 0.96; 0.04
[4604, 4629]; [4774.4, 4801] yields 1.10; 0.94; -0.16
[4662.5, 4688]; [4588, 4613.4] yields 1.12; 1.06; -0.06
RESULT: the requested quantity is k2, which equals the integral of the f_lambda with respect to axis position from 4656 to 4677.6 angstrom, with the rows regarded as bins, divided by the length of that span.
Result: 12.6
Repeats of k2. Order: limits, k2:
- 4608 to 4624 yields 14.1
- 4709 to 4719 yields 12.8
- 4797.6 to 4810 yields 11.2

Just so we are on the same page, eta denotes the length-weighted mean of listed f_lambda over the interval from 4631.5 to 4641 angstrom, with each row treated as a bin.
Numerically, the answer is 12.5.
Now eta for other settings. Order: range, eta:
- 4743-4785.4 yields 11.5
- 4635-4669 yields 12.6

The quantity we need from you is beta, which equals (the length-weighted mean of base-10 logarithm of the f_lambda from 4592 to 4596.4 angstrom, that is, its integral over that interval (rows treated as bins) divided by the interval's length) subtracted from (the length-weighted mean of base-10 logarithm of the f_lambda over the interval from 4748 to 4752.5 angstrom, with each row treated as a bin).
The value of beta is 0.07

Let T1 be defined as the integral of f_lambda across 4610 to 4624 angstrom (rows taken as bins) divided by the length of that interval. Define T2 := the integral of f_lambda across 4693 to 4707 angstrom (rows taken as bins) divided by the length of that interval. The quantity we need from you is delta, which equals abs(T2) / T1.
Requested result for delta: 0.96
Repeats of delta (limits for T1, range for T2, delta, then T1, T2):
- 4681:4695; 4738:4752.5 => 1.18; 12.1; 14.3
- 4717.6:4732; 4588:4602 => 0.96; 13.0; 12.4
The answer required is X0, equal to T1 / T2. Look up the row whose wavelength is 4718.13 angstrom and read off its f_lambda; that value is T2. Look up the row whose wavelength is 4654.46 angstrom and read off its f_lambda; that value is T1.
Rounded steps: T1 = 13.4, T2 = 12.8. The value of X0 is 1.05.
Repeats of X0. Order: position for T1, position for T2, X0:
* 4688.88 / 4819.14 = 1.08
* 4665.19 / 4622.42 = 0.90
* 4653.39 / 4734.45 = 0.91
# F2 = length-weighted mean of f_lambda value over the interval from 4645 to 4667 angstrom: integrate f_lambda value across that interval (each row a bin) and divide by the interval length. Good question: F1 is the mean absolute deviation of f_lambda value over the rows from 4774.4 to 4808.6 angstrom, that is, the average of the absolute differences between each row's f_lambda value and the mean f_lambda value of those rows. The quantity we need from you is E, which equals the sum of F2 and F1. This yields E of 13.6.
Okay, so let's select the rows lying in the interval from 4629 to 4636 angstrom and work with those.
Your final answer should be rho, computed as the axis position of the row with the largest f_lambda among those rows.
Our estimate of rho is 4629.88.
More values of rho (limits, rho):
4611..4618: 4614.98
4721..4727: 4724.65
